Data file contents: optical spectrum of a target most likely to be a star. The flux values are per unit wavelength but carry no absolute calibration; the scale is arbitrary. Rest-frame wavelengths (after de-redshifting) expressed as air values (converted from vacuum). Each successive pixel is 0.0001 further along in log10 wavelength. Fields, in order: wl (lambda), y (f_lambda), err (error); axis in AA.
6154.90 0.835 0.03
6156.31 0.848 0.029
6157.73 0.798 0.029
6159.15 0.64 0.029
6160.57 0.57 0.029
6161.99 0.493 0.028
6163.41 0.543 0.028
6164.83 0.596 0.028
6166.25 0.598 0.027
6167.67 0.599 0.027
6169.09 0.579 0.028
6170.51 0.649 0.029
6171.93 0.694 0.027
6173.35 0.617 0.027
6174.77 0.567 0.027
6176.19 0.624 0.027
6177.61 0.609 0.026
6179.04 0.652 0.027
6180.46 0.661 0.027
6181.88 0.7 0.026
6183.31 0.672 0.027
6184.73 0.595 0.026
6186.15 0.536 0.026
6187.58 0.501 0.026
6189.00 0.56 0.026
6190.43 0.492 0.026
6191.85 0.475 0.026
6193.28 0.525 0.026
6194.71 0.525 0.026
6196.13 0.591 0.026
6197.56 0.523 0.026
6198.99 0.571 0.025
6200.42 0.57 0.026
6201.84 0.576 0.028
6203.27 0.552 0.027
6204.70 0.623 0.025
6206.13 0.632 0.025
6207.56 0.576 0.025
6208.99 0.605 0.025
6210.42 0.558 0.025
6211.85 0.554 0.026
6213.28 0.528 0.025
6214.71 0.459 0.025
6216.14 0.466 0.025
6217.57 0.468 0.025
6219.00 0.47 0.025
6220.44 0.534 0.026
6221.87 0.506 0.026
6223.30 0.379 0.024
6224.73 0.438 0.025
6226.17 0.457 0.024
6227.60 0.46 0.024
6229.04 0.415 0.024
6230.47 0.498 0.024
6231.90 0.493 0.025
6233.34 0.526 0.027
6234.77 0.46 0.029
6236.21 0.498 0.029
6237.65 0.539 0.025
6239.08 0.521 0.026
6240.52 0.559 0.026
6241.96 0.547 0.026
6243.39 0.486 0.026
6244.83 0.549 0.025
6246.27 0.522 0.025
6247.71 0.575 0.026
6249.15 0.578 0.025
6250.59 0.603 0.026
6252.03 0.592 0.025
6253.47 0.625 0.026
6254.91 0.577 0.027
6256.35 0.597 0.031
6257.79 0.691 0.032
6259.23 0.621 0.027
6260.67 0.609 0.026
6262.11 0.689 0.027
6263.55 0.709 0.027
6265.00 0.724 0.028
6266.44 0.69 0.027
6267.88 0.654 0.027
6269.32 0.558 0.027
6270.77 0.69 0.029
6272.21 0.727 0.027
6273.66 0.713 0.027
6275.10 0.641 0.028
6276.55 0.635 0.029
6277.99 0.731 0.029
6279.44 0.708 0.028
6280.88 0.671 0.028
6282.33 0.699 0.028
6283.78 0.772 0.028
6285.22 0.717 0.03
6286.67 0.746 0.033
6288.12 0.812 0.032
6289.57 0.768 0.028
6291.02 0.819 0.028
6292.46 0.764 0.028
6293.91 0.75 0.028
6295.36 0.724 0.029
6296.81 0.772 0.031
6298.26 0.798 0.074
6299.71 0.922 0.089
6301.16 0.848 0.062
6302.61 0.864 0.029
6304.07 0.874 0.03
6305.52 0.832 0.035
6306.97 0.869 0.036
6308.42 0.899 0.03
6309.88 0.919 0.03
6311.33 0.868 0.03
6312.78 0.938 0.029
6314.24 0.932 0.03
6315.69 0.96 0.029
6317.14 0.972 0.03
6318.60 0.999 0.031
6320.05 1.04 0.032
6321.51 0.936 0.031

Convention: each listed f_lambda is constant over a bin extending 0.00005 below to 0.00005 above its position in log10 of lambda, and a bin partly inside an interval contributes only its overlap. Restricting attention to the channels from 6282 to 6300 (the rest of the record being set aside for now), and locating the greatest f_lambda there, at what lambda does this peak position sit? 6299.71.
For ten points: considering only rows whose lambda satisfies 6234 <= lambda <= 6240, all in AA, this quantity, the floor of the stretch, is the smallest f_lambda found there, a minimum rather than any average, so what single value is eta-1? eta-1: 0.46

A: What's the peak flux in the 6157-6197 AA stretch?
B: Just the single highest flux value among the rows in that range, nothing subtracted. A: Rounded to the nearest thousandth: 0.798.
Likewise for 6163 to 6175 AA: 0.694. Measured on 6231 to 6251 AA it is 0.603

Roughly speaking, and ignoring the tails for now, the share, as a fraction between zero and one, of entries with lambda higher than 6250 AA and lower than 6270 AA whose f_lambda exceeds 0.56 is 0.93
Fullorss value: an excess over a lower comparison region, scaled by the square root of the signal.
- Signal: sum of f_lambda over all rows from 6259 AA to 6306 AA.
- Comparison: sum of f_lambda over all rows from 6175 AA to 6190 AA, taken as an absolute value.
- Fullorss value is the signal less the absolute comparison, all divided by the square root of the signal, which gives 3.7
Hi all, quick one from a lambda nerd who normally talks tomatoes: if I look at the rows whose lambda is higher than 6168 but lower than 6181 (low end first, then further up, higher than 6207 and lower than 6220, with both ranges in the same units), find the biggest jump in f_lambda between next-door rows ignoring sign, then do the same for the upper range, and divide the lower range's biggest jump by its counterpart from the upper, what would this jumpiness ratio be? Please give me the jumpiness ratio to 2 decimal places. 1.12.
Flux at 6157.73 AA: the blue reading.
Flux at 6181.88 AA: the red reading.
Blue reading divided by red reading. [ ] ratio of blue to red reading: 1.1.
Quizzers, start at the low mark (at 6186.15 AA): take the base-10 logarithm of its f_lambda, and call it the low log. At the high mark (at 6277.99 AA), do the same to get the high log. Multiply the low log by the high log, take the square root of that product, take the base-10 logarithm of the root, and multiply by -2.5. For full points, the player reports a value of 1.79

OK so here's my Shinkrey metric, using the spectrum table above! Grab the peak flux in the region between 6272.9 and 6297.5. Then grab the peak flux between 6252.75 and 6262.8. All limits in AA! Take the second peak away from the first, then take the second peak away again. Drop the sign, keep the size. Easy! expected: 0.56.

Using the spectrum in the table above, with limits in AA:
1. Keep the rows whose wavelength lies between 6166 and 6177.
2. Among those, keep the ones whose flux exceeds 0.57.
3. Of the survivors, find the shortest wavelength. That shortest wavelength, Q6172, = 6166.25 AA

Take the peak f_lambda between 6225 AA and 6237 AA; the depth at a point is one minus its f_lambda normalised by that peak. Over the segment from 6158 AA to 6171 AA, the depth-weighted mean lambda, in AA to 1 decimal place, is 6165.7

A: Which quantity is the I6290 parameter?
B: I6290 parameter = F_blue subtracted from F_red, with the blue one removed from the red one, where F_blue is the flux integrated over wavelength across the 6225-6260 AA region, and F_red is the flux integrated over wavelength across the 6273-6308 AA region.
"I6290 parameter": 8.1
